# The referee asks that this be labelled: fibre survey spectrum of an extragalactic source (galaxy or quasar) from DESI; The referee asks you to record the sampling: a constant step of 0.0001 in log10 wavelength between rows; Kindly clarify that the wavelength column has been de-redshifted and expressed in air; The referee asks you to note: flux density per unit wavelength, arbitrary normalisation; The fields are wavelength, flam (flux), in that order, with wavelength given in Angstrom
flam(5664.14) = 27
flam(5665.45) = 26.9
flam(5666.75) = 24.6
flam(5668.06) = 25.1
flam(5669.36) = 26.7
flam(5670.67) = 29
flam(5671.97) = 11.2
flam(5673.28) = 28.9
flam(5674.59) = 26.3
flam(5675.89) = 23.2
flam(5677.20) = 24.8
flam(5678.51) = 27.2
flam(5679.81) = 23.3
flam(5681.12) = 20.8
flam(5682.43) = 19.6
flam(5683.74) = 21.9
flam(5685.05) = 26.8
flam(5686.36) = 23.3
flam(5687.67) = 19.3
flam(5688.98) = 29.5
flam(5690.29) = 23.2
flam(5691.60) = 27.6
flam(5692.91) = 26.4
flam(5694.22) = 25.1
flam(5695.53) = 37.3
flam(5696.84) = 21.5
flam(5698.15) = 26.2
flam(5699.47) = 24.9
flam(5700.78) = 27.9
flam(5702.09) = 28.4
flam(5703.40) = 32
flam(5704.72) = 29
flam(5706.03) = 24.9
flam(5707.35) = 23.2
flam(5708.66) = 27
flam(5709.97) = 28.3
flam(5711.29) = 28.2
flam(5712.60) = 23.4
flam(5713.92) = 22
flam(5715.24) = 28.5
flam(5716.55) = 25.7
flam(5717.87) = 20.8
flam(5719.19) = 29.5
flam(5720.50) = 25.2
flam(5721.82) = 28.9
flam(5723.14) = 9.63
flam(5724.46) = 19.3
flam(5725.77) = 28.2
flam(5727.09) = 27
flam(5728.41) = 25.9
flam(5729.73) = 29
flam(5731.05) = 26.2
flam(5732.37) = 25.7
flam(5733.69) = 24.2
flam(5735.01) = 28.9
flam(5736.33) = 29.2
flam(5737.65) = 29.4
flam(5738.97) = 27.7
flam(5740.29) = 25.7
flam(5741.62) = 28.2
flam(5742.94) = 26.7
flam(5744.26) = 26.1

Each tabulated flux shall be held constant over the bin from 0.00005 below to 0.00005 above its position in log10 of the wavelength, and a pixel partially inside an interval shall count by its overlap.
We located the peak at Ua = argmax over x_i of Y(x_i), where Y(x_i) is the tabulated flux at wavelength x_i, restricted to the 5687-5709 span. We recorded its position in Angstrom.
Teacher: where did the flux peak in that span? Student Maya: 5695.53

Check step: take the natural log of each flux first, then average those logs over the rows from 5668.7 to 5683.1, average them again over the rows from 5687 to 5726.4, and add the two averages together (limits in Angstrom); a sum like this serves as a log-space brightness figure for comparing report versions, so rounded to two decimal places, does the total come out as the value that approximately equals 6.36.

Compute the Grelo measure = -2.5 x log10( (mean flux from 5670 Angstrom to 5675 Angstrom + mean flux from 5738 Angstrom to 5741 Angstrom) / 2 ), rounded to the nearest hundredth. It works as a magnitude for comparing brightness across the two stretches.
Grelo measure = -3.51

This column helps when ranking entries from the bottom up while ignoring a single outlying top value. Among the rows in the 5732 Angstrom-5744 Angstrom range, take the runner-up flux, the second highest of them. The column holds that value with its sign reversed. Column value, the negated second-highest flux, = -29.2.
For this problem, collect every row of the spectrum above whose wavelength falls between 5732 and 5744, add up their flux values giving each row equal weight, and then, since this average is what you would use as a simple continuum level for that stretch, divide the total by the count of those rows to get 27.3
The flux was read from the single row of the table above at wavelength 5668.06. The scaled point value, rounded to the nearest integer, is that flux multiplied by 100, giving 2510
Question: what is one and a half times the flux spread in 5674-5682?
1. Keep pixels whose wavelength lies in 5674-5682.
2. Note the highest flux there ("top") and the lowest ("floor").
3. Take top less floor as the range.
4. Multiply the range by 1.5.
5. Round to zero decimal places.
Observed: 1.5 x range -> 10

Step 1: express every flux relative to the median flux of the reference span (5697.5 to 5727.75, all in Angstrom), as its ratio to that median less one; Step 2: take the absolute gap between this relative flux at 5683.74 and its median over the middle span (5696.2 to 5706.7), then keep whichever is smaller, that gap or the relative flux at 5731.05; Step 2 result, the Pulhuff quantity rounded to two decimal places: -0.03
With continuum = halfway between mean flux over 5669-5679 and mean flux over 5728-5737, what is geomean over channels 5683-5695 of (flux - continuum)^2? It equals 3.9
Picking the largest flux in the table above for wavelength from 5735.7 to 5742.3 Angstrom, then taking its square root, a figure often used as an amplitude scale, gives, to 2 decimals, 5.42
